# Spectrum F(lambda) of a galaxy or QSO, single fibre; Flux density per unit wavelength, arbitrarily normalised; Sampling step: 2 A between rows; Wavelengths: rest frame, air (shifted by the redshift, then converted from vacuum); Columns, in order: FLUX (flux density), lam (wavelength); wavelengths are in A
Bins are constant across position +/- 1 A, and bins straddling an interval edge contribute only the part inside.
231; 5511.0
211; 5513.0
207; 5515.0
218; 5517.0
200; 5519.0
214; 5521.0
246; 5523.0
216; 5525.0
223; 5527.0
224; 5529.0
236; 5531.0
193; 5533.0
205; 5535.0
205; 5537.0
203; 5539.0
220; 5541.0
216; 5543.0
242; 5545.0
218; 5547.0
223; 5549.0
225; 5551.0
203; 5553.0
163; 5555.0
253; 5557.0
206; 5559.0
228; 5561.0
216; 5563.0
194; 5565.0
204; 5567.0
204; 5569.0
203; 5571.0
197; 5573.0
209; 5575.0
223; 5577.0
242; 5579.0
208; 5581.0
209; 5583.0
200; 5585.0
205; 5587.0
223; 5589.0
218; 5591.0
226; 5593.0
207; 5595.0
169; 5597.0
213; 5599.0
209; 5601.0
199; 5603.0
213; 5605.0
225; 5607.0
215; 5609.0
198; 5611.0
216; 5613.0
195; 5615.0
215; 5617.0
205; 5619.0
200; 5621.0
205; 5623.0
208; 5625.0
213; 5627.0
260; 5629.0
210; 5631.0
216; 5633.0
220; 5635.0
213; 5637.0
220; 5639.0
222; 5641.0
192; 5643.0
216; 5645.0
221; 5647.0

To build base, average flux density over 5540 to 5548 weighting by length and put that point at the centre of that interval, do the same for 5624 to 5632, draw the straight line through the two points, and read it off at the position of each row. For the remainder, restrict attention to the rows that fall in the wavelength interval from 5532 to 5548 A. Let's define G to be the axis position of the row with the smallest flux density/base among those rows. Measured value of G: 5533.0 A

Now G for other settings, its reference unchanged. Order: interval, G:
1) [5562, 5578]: 5565.0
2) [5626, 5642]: 5631.0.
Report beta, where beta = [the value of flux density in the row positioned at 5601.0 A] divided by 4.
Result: 52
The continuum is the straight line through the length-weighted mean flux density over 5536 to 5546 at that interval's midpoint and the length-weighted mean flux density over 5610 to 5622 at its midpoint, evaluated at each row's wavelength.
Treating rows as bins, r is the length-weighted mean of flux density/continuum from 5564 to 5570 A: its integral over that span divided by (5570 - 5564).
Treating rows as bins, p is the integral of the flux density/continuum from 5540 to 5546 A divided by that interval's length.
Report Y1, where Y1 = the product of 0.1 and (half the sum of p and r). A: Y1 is 0.099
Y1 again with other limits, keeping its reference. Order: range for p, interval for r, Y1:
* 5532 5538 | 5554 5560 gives 0.094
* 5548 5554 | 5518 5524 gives 0.100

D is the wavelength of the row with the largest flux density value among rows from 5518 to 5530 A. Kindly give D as 5523.0 A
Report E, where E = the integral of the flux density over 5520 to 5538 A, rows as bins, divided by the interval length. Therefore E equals 218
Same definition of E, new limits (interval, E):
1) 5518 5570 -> 215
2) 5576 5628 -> 210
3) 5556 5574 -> 212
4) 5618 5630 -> 215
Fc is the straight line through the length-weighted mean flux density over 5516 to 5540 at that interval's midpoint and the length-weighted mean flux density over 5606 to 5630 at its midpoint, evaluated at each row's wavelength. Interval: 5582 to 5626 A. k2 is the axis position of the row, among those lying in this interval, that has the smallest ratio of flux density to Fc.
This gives 5597.0 A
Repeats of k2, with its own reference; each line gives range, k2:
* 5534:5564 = 5555.0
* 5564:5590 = 5565.0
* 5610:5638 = 5615.0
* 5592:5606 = 5597.0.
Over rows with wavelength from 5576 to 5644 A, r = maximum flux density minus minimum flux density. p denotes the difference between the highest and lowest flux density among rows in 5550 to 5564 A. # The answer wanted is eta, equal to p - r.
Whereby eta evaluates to -1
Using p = 90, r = 91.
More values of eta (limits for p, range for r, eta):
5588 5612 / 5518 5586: -33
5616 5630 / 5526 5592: -30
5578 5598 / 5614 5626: 53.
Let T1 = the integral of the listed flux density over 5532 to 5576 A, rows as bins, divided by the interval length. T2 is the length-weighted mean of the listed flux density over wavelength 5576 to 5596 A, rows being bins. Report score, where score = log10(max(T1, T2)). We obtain 2.33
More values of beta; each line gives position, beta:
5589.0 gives 56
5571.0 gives 51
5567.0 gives 51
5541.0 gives 55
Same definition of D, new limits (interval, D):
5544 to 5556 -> 5545.0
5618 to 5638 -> 5629.0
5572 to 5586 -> 5579.0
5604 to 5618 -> 5607.0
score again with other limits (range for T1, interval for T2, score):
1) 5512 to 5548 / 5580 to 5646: 2.34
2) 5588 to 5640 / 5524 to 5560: 2.33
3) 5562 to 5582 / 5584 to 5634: 2.32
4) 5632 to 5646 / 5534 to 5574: 2.33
